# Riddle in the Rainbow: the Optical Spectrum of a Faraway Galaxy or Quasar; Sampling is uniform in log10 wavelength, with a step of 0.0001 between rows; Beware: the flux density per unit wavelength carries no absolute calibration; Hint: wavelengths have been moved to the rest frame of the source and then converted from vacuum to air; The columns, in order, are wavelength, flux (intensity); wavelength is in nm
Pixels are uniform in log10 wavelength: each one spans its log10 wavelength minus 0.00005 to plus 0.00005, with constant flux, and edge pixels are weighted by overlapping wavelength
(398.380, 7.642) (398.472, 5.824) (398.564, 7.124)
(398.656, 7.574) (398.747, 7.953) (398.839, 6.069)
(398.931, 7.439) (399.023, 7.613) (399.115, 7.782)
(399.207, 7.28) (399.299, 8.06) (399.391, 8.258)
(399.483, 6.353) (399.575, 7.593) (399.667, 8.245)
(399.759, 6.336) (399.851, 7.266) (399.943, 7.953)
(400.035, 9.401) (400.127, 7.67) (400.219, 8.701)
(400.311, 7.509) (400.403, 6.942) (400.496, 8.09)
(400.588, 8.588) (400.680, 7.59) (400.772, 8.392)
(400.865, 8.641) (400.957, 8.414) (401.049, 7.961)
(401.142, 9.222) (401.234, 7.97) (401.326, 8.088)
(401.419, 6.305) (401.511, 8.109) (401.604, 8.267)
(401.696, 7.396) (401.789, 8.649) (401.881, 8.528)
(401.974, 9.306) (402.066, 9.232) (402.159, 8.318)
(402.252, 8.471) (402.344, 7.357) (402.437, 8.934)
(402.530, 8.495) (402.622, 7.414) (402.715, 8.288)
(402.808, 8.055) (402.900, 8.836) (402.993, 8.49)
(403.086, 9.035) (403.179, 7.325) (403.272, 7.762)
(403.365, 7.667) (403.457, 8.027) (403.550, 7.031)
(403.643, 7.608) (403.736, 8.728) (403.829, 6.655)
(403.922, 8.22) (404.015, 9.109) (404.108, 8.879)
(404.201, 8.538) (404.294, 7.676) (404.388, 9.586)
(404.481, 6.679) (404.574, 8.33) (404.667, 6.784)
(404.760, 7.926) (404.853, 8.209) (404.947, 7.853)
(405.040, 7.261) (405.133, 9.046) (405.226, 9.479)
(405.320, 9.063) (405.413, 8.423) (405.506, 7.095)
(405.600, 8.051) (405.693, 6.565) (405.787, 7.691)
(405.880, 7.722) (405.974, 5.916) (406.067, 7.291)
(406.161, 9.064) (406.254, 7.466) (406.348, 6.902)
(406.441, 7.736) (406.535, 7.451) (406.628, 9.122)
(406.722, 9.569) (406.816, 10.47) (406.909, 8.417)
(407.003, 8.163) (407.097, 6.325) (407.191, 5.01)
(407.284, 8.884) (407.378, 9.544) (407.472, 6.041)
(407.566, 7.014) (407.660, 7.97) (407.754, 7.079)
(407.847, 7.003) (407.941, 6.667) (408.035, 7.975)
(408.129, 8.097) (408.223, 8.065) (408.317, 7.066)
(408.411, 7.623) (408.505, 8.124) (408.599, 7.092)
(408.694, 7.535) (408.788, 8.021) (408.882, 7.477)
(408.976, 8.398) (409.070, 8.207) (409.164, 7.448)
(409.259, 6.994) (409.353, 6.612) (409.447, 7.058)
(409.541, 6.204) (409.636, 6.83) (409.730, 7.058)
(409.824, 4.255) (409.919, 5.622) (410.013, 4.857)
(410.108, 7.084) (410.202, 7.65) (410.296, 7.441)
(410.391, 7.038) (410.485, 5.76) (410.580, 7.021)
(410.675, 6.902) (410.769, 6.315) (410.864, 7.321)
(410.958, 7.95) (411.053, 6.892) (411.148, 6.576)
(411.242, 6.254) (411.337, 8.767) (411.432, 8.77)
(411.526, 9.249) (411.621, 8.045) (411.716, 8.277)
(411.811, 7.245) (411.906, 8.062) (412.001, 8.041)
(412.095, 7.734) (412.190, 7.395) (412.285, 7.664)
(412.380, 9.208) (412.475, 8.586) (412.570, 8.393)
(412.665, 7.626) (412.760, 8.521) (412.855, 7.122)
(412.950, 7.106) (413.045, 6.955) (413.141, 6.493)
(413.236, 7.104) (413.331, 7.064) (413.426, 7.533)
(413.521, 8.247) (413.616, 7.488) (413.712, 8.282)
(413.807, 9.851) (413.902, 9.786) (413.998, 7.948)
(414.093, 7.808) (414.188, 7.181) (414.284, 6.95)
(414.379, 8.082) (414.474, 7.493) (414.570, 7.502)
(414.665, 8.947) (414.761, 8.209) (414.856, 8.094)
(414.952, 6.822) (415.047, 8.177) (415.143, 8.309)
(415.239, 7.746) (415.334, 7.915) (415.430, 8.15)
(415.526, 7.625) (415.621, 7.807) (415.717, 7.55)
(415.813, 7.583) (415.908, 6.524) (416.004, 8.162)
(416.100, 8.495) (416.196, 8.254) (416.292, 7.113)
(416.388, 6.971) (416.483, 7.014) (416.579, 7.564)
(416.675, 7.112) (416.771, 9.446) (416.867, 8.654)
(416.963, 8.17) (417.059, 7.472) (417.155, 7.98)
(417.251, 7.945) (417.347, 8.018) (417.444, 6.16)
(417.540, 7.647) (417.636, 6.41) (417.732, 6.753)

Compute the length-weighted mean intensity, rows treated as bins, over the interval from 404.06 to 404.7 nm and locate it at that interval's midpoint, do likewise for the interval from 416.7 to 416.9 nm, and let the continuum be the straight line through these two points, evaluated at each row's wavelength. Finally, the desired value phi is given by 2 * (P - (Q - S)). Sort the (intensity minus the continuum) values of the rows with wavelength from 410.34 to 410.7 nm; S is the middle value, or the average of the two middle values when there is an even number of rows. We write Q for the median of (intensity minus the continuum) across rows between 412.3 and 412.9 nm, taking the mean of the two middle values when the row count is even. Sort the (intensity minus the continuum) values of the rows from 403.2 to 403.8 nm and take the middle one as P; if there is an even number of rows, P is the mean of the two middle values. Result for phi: -3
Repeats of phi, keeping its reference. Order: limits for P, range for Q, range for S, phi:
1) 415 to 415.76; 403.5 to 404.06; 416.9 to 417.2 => -3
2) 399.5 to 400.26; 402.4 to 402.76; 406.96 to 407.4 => -1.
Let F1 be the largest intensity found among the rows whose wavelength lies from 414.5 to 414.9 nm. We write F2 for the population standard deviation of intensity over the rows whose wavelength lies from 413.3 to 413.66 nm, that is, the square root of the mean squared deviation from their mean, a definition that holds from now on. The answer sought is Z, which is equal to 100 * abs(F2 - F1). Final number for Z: 852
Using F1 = 8.947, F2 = 0.4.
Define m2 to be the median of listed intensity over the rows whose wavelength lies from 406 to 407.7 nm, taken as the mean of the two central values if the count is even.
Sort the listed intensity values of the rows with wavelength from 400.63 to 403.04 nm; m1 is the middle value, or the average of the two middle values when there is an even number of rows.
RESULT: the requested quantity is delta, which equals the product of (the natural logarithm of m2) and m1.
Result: 17.2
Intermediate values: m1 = 8.4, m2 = 7.9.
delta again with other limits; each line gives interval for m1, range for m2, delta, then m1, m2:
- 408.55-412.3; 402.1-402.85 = 15.4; 7.3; 8.3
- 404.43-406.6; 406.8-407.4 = 16.4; 7.7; 8.4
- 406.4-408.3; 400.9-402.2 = 16.9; 8.0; 8.3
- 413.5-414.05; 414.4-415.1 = 17.3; 8.3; 8.1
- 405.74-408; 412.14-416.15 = 15.5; 7.6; 7.8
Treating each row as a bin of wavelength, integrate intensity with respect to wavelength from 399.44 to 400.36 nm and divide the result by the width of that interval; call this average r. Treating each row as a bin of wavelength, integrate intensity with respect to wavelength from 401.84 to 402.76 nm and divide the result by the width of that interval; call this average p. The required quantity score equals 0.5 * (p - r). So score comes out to 0.36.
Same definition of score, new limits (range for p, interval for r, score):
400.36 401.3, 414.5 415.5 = 0.11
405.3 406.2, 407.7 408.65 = 0.08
